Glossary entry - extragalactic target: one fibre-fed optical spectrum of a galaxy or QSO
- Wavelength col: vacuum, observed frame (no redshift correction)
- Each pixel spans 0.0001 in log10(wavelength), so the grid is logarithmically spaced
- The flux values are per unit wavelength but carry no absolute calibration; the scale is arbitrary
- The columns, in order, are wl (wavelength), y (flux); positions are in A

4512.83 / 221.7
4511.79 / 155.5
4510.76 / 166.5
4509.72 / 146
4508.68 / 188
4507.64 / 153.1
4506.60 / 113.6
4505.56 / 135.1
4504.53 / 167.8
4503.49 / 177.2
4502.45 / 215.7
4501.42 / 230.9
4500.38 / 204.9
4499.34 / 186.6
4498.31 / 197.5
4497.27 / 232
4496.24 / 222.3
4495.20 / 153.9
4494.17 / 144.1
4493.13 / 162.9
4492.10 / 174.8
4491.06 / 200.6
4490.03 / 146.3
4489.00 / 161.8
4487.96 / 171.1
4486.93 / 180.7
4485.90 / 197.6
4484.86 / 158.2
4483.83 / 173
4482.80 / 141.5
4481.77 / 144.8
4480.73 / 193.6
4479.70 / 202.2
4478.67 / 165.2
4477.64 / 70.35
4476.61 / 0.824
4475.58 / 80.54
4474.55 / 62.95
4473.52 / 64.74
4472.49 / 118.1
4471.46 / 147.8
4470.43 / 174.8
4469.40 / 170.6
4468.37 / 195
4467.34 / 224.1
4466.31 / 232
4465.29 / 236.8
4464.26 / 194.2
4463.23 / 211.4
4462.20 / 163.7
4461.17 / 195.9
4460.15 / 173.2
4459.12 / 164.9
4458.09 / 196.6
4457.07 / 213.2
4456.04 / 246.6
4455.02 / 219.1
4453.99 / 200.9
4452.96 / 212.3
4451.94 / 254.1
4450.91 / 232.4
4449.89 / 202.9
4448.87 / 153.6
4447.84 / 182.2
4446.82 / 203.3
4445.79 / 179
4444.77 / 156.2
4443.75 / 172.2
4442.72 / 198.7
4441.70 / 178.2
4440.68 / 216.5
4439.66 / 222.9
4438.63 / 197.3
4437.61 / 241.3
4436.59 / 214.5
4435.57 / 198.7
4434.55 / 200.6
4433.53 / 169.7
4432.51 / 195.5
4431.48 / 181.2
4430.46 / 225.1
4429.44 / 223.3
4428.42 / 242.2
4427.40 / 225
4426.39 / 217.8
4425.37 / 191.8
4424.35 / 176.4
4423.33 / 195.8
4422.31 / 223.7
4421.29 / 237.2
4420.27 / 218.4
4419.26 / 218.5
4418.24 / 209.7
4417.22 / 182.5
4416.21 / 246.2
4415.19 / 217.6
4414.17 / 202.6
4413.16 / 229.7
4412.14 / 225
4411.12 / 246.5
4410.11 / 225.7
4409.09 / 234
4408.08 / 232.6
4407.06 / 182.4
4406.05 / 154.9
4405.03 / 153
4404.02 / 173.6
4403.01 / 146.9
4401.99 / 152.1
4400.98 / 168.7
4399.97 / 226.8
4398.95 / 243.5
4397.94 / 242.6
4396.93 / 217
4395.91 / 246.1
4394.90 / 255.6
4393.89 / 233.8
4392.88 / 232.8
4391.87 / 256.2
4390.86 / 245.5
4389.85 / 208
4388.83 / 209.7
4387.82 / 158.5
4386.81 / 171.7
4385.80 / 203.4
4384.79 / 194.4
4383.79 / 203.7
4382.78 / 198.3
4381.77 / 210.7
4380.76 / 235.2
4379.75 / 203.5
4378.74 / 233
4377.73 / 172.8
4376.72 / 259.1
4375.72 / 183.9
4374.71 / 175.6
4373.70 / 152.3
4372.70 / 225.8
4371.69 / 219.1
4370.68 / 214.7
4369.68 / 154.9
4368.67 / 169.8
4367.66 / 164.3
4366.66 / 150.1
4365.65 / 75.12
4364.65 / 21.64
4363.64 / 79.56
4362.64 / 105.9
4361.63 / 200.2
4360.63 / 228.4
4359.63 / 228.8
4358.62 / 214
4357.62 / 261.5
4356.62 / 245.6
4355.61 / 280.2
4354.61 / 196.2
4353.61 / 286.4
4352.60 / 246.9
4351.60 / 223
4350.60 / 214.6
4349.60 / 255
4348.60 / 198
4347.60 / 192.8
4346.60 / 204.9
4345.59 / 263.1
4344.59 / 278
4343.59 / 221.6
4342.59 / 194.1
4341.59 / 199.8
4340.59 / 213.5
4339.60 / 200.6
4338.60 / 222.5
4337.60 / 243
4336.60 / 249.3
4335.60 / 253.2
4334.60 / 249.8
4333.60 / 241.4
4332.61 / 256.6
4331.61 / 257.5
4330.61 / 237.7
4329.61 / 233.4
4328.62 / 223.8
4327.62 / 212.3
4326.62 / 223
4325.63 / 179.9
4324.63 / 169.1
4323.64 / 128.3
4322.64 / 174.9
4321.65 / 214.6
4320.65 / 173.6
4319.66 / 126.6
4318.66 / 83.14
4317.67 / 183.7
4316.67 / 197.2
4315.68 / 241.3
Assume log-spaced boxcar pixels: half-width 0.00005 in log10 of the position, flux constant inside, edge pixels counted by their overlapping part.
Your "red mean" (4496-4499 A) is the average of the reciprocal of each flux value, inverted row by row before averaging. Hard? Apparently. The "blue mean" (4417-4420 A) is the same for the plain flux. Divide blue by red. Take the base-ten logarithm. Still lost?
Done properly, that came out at 4.64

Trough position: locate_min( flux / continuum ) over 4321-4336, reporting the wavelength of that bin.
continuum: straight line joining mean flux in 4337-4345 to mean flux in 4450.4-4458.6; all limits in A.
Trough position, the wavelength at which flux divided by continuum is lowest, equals 4323.64 A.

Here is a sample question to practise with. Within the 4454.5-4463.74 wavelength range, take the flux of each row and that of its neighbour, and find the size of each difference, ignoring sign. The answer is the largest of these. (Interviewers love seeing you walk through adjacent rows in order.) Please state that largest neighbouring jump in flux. 48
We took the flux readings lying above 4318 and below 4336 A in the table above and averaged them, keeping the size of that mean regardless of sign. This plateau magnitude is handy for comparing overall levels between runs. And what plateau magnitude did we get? 202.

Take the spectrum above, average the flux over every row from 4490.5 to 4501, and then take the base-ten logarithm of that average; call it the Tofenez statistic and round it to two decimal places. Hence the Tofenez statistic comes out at 2.27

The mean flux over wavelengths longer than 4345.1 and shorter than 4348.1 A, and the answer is 220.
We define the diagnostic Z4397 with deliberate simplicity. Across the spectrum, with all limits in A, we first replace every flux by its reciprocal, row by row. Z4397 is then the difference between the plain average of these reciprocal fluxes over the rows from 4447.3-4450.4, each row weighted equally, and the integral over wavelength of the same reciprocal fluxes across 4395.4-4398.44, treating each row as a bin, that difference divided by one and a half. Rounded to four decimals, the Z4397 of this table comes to -0.0049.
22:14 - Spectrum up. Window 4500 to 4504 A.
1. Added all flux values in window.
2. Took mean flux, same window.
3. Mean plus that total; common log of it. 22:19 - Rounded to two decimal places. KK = 3.02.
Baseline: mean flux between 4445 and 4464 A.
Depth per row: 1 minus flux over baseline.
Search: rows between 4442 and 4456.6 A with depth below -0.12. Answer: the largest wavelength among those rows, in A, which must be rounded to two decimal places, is 4456.04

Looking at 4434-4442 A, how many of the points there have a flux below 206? 4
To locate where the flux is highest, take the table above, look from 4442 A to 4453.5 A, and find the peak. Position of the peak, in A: 4451.94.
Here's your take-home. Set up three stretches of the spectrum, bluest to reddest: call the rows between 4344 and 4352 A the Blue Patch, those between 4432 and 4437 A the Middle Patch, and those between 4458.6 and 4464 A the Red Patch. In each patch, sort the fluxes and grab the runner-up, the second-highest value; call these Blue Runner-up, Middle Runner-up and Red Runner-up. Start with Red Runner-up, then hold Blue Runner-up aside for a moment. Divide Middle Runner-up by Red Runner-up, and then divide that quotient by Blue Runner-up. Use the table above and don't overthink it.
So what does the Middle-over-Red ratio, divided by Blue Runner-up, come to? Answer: 0.0039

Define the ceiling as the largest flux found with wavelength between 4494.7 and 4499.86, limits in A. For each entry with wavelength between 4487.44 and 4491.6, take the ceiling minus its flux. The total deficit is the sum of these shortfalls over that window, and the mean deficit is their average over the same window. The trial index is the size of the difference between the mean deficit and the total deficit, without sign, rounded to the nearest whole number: 186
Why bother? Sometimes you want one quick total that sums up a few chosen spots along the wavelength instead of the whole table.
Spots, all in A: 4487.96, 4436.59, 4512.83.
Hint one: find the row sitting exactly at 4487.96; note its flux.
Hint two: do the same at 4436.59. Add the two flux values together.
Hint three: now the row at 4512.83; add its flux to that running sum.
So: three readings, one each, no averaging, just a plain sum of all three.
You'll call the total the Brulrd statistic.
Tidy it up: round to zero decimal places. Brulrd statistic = 607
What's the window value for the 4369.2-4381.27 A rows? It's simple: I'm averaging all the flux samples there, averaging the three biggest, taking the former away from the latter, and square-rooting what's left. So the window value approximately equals 6.3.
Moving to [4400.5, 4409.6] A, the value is 6.2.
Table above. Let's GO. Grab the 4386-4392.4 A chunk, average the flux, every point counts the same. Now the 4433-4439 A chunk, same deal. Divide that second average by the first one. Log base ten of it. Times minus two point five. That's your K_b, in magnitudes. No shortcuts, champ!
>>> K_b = 0.02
